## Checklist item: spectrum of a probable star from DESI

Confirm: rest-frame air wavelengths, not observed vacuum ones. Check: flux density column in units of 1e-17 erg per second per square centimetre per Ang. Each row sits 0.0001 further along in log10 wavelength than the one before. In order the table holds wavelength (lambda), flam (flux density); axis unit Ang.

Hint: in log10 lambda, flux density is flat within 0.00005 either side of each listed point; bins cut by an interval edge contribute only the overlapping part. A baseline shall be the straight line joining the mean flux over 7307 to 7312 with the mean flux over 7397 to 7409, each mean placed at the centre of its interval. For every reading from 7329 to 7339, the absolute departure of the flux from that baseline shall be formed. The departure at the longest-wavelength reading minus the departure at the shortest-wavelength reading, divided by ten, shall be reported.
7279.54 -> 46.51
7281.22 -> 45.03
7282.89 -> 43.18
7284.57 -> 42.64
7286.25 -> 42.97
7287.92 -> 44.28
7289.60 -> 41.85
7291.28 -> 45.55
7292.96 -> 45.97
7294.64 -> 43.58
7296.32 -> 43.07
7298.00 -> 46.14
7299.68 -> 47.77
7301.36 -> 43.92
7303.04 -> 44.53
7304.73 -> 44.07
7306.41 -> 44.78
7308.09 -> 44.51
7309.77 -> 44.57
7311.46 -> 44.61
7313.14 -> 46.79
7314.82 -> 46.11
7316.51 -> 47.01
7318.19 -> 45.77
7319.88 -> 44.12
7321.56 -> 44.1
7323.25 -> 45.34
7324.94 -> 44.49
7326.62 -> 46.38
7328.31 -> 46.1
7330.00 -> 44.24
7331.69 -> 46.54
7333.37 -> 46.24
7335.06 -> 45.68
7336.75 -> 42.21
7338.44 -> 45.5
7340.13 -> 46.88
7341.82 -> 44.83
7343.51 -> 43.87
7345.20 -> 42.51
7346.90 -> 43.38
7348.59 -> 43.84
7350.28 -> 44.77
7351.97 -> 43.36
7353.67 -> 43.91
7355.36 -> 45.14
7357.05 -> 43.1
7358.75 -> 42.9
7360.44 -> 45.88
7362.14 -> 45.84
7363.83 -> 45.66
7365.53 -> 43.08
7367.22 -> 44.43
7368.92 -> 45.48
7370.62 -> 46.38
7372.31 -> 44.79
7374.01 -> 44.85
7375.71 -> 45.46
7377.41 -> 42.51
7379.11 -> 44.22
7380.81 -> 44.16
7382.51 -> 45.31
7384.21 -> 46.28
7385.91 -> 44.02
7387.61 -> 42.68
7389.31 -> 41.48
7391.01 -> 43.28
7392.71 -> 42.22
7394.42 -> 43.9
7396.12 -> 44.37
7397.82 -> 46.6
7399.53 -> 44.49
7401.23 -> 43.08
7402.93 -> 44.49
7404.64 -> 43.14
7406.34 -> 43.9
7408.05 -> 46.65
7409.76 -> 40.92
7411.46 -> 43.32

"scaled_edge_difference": 0.06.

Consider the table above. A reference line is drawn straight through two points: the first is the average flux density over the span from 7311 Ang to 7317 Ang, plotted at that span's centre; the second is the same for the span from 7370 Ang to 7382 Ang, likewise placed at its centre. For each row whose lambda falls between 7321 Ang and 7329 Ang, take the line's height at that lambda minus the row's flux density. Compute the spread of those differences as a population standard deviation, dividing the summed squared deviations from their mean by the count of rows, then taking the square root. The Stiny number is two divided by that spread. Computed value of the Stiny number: 2.1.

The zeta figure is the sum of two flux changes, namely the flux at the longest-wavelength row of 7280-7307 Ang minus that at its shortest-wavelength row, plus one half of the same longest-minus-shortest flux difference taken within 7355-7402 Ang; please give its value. -1.28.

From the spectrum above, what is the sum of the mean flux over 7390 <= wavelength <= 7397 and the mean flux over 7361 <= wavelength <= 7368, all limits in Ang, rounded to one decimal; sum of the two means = 88.2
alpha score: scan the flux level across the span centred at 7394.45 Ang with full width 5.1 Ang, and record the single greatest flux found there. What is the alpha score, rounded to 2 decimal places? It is 44.37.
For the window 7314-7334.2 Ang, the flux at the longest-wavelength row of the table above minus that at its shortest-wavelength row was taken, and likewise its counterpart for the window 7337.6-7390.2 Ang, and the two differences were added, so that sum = -3.9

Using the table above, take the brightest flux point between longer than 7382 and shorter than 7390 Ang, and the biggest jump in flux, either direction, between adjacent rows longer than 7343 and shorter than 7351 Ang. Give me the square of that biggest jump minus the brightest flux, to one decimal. -44.4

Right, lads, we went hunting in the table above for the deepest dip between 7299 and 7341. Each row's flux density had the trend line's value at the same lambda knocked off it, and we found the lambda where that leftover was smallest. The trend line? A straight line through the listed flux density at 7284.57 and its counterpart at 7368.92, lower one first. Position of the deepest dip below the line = 7336.75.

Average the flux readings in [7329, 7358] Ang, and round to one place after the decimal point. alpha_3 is 44.5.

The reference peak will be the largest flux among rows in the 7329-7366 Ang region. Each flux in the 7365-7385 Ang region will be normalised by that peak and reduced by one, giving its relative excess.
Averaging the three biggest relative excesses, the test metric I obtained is -0.018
